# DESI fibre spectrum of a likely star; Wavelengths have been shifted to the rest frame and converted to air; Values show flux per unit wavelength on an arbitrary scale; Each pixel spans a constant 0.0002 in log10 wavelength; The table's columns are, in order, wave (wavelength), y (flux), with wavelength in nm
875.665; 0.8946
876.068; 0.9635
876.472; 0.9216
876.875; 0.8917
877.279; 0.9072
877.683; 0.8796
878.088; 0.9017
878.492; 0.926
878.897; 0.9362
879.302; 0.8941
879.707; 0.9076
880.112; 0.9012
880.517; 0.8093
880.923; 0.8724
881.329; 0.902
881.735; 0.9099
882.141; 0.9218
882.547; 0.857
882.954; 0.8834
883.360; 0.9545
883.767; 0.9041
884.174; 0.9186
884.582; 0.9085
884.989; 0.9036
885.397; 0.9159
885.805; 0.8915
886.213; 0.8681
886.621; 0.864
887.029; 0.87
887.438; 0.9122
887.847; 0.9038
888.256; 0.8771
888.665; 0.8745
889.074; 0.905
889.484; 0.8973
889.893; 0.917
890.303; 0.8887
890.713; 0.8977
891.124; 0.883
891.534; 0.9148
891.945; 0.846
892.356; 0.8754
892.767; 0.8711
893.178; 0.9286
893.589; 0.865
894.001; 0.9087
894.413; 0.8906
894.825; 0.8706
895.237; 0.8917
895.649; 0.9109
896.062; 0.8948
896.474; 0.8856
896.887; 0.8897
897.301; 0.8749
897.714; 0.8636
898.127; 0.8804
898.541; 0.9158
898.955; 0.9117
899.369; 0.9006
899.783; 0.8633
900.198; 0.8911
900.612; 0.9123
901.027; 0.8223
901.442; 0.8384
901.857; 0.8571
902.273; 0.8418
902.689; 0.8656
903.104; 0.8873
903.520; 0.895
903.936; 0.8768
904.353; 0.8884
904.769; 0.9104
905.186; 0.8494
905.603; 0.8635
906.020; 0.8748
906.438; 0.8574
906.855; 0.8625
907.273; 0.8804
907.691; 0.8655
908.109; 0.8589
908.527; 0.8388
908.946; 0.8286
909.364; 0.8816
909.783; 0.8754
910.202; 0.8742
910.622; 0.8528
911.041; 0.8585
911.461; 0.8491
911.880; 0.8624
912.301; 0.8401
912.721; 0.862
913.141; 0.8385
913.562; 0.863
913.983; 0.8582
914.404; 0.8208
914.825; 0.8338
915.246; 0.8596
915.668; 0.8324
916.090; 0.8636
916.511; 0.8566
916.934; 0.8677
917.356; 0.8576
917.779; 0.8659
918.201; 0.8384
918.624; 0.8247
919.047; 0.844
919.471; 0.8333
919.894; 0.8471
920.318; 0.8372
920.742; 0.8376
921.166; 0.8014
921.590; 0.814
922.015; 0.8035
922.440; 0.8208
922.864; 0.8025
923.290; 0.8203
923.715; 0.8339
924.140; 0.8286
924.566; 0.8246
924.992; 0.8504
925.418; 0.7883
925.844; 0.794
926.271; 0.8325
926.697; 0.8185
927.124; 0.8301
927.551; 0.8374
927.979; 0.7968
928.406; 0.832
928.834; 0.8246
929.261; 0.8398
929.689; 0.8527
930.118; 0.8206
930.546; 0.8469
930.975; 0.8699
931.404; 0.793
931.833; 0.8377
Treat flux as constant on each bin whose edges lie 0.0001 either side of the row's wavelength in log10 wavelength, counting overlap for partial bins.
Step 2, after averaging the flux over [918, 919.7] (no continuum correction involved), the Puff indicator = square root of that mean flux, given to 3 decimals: 0.914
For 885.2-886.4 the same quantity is 0.944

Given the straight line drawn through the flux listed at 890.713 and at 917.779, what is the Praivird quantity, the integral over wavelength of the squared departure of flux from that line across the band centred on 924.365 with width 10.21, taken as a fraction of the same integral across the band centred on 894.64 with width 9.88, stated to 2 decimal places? 3.79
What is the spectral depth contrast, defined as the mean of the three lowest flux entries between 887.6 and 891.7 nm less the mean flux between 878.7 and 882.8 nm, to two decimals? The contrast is -0.01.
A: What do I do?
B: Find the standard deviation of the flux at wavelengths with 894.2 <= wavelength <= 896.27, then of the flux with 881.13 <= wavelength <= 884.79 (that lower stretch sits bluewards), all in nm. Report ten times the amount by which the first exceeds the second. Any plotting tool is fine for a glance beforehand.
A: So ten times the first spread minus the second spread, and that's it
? -0.12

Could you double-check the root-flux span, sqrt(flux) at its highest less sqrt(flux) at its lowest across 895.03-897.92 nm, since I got 0.025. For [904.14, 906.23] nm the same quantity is 0.033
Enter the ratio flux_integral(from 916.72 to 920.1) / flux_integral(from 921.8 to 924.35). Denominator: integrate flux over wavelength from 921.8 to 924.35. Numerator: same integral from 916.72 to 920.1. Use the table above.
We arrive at 1.4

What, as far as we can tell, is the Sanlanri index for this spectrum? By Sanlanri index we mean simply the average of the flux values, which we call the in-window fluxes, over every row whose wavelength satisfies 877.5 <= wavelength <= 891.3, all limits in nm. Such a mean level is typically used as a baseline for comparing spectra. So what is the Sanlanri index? 0.896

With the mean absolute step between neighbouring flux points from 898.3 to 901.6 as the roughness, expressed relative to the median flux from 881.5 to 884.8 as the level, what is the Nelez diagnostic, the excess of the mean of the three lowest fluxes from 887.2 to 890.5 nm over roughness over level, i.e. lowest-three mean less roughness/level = 0.847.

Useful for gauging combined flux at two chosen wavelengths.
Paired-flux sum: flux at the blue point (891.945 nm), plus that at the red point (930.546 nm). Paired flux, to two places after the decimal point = 1.69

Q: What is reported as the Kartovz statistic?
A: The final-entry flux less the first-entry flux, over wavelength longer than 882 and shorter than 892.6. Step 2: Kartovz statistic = -0.046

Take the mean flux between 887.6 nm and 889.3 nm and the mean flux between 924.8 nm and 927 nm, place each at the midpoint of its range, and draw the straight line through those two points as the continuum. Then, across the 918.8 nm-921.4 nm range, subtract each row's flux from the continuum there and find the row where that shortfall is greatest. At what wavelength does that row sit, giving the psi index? 921.166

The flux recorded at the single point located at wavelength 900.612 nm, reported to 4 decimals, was 0.9123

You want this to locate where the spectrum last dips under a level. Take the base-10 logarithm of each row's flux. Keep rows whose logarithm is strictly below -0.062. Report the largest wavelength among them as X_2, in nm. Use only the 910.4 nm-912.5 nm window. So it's 912.301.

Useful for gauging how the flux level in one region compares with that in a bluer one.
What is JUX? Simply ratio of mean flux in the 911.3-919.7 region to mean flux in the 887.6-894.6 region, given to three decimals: 0.953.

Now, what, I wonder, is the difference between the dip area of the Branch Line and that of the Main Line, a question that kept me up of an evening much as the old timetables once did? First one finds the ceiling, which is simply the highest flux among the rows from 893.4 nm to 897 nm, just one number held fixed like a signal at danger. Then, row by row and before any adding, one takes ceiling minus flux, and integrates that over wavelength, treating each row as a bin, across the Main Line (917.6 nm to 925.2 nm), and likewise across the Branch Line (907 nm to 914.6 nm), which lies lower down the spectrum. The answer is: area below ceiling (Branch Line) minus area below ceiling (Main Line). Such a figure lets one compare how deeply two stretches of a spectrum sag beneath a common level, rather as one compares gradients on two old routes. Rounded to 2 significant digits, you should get -0.21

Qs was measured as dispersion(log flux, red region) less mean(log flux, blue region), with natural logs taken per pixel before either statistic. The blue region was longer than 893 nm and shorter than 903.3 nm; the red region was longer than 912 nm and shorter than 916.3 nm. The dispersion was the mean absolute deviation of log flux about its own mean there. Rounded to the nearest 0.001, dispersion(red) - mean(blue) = 0.142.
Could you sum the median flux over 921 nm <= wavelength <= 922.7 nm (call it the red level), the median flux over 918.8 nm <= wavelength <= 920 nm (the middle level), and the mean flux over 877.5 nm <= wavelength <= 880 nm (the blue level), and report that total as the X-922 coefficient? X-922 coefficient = 2.56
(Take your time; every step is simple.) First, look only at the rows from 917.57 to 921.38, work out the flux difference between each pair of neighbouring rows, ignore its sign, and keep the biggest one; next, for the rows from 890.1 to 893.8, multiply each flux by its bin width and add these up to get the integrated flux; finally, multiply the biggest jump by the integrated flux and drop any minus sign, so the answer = 0.12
